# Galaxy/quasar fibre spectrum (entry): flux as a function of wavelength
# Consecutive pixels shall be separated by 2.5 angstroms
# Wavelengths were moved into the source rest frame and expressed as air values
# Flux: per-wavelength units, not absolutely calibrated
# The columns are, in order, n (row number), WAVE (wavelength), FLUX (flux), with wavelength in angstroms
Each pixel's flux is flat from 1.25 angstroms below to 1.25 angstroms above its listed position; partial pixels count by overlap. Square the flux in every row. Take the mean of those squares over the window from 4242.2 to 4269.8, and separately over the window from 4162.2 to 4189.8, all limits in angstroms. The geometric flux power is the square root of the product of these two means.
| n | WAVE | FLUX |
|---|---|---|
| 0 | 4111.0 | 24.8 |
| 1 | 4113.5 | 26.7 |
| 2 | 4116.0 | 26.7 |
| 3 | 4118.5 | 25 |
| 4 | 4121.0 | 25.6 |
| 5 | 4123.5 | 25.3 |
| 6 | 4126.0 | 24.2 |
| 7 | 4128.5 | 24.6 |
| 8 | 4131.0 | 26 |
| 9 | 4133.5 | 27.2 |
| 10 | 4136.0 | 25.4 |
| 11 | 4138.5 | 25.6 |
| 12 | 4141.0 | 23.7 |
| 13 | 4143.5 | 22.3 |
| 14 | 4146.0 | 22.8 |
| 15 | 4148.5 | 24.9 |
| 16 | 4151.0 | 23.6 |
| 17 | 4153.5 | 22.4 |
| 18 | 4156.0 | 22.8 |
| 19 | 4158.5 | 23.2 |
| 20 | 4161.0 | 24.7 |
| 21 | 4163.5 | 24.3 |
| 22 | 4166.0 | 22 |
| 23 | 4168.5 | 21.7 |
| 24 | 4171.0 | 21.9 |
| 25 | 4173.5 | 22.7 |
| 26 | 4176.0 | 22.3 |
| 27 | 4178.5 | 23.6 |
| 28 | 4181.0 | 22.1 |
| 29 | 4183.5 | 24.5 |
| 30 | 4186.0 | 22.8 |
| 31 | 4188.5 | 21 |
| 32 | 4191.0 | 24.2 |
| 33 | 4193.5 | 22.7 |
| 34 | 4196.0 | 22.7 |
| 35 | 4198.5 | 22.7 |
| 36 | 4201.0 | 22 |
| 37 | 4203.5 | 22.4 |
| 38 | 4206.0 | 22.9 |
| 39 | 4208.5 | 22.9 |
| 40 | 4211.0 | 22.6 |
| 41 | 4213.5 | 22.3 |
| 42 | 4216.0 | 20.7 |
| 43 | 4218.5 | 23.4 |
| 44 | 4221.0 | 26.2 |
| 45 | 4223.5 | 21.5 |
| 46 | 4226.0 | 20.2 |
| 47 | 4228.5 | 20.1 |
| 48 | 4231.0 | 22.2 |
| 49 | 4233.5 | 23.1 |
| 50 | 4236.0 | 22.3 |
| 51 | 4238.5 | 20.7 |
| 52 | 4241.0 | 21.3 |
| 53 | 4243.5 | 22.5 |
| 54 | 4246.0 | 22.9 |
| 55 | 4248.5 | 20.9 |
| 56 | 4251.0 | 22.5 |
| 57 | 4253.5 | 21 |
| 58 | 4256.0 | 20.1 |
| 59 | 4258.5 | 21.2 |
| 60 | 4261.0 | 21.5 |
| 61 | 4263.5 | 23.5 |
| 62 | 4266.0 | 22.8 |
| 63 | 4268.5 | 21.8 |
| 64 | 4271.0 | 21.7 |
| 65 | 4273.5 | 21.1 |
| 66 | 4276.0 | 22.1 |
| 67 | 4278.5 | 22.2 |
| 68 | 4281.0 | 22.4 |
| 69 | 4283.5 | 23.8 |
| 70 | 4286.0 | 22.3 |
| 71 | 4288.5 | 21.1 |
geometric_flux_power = 496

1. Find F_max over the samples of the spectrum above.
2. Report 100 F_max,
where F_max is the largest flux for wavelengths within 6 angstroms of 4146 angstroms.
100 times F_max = 2490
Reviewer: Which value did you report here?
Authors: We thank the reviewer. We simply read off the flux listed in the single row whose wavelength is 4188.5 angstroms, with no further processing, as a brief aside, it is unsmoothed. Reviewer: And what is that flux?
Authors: 21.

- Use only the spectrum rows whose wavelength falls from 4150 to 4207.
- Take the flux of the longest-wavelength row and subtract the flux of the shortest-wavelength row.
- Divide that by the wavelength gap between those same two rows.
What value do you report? -0.01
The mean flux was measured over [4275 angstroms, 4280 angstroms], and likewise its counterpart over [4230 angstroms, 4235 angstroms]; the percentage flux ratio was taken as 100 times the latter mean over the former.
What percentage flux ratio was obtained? 102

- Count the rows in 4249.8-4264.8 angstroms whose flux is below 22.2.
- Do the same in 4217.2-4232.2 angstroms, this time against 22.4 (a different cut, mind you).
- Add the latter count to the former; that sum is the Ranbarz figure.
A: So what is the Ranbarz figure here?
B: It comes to 8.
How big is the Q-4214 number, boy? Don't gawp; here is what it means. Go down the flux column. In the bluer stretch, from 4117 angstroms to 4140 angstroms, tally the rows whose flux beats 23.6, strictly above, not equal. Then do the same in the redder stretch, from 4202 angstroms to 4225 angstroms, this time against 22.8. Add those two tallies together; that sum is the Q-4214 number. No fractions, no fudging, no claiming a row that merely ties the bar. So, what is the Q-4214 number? 13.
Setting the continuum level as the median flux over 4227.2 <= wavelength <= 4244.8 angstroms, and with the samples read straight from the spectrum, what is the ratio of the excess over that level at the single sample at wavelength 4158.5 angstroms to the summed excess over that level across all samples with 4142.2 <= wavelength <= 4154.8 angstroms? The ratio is 0.20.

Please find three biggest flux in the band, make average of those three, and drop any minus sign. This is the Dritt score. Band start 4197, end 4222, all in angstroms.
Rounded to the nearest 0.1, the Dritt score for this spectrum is 24.2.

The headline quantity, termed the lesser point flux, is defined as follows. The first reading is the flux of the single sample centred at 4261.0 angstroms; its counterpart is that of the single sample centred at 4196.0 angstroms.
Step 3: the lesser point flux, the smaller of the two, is 21.5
